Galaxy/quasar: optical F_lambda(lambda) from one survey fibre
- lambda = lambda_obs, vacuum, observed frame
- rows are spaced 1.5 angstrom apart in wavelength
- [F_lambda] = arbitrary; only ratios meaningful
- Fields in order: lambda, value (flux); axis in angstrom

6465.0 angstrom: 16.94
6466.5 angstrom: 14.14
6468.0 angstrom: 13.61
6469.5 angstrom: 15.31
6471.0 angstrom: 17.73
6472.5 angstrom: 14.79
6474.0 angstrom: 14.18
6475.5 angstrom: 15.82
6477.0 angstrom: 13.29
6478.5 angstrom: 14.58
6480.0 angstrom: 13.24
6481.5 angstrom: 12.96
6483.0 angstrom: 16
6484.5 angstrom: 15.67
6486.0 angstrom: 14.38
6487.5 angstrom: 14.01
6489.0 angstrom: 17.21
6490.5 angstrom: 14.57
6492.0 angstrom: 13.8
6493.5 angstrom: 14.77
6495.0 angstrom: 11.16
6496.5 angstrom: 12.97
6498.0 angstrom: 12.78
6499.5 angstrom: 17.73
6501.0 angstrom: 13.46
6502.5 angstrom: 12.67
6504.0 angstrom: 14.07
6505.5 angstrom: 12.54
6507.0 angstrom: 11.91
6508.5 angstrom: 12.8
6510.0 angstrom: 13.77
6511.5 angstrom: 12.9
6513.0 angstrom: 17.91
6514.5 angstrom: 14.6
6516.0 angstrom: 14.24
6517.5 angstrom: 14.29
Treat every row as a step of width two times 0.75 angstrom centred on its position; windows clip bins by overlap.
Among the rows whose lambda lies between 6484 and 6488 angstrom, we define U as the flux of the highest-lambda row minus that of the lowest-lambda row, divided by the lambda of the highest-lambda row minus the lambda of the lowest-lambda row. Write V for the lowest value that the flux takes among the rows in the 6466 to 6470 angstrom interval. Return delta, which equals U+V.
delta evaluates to 13.1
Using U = -0.6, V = 13.61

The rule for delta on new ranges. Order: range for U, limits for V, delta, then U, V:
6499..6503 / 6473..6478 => 11.6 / -1.7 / 13.29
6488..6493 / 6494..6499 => 10.0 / -1.1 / 11.16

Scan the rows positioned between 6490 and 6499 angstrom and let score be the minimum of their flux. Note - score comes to 11.16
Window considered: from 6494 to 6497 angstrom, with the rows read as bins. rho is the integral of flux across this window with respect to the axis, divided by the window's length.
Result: 12.2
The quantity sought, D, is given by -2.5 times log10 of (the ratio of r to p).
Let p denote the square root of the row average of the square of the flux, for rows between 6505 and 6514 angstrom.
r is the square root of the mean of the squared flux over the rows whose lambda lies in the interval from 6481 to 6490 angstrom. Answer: -0.099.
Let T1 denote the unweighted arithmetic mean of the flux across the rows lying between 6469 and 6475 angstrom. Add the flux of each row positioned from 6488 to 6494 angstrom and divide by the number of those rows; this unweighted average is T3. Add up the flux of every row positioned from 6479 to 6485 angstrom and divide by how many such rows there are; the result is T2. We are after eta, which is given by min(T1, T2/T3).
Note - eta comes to 0.96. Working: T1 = 15.5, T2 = 14.5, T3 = 15.1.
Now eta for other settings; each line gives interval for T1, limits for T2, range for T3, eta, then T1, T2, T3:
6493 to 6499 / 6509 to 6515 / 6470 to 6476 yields 0.95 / 12.9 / 14.8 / 15.6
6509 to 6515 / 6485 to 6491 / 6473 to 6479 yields 1.04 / 14.8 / 15.0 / 14.5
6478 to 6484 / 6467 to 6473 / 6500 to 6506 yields 1.16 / 14.2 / 15.4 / 13.2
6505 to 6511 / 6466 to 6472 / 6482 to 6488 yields 1.01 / 12.8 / 15.2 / 15.0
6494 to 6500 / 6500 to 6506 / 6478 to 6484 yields 0.93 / 13.7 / 13.2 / 14.2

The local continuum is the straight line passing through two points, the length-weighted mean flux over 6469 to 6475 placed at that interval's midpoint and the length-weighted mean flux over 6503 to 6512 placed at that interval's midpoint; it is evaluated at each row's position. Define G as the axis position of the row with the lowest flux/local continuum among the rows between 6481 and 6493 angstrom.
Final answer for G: 6481.5 angstrom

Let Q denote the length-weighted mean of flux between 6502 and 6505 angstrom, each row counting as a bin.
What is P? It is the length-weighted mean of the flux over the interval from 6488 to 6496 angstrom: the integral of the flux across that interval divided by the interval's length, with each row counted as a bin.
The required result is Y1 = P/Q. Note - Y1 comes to 1.07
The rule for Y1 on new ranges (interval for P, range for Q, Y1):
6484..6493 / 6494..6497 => 1.22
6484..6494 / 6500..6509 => 1.14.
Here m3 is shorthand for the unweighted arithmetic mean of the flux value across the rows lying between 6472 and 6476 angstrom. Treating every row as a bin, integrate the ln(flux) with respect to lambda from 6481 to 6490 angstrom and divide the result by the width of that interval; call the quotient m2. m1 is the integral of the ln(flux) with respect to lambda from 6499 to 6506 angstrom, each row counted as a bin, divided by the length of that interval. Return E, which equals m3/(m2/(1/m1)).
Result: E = 2.09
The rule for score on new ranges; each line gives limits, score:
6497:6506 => 12.54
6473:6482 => 12.96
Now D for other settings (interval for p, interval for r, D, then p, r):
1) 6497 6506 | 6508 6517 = -0.037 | 14.0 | 14.5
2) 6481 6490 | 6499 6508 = 0.093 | 15.1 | 13.9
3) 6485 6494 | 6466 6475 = -0.014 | 14.8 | 15.0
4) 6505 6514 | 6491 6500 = -0.018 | 13.8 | 14.0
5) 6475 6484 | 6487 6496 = 0.000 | 14.4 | 14.4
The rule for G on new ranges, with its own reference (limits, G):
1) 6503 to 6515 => 6507.0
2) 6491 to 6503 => 6495.0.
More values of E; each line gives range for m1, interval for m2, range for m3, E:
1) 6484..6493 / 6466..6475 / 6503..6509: 1.76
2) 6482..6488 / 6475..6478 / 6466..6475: 2.07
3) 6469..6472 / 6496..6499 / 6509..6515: 2.05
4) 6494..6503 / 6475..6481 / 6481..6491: 2.18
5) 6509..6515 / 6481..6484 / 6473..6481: 1.98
